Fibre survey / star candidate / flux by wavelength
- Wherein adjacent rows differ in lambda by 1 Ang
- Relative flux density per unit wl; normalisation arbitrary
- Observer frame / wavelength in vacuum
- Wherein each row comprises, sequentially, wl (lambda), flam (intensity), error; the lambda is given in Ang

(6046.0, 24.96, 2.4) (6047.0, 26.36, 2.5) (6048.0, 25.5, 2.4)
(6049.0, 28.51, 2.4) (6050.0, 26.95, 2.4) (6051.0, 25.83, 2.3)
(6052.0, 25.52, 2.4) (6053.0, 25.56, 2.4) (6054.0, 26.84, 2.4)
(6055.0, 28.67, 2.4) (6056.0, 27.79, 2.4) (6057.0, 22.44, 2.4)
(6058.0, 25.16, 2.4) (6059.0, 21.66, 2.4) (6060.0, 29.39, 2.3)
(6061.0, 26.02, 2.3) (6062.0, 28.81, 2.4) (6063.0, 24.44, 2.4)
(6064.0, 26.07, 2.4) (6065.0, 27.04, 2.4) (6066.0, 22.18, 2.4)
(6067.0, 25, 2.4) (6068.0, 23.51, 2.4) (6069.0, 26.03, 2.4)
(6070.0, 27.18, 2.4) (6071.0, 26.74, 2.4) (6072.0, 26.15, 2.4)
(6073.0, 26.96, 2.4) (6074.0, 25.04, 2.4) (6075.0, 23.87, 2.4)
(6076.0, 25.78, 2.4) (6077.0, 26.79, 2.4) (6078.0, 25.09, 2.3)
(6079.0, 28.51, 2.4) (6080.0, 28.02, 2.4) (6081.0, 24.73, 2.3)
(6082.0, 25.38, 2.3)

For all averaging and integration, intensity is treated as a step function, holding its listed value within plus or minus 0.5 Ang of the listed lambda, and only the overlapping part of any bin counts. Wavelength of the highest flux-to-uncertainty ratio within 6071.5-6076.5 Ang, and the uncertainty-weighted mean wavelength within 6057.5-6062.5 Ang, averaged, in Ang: 6066.5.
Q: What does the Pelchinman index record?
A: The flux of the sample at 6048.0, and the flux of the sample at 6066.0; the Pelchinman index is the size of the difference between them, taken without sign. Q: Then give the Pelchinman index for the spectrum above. 3.3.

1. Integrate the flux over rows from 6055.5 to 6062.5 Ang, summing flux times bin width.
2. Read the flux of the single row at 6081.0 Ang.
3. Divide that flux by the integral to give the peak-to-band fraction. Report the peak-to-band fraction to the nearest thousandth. 0.136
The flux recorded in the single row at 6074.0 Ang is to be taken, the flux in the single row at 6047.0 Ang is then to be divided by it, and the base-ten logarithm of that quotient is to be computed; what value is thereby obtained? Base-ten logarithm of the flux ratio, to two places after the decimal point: 0.02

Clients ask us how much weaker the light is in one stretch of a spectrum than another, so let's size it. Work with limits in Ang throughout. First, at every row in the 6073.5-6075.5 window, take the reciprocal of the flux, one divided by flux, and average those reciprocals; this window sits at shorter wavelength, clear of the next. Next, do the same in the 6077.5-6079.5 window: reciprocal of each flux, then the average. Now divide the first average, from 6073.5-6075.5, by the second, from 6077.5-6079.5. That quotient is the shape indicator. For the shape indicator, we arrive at 1.09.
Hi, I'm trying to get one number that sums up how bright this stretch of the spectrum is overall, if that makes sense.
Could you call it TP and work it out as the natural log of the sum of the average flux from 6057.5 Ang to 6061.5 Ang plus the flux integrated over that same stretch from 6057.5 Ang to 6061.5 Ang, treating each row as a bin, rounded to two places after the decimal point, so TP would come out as 4.85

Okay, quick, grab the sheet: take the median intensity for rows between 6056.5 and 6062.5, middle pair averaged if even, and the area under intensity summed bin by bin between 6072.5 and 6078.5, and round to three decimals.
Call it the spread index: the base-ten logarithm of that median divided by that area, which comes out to -0.778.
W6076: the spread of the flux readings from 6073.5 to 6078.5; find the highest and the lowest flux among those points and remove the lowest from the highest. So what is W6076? 2.9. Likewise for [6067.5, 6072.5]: 3.7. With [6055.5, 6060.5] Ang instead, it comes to 7.7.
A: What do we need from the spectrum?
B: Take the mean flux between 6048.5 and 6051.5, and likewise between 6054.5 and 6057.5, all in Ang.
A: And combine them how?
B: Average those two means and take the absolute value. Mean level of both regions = 26.7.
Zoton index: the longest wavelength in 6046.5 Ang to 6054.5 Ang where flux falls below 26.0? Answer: 6053.0 Ang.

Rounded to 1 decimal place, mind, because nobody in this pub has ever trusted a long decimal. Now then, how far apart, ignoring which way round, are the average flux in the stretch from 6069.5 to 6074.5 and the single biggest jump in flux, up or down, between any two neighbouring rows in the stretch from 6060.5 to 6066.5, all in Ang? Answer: 21.6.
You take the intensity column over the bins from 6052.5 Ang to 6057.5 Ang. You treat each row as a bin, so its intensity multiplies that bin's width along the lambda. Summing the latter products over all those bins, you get 131.3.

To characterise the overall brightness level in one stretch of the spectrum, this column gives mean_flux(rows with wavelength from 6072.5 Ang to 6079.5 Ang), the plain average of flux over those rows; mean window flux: 26.0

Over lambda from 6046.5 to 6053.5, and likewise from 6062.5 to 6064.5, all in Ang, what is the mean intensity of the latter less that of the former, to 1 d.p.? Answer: -1.1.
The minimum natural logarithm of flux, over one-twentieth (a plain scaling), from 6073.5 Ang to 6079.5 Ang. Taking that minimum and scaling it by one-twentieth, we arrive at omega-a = 0.159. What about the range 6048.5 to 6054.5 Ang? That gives 0.162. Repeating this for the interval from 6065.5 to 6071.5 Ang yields 0.155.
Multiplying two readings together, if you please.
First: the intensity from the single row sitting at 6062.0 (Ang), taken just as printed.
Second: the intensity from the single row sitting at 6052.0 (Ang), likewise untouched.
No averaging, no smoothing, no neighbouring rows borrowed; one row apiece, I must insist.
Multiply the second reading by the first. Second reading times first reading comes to 735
